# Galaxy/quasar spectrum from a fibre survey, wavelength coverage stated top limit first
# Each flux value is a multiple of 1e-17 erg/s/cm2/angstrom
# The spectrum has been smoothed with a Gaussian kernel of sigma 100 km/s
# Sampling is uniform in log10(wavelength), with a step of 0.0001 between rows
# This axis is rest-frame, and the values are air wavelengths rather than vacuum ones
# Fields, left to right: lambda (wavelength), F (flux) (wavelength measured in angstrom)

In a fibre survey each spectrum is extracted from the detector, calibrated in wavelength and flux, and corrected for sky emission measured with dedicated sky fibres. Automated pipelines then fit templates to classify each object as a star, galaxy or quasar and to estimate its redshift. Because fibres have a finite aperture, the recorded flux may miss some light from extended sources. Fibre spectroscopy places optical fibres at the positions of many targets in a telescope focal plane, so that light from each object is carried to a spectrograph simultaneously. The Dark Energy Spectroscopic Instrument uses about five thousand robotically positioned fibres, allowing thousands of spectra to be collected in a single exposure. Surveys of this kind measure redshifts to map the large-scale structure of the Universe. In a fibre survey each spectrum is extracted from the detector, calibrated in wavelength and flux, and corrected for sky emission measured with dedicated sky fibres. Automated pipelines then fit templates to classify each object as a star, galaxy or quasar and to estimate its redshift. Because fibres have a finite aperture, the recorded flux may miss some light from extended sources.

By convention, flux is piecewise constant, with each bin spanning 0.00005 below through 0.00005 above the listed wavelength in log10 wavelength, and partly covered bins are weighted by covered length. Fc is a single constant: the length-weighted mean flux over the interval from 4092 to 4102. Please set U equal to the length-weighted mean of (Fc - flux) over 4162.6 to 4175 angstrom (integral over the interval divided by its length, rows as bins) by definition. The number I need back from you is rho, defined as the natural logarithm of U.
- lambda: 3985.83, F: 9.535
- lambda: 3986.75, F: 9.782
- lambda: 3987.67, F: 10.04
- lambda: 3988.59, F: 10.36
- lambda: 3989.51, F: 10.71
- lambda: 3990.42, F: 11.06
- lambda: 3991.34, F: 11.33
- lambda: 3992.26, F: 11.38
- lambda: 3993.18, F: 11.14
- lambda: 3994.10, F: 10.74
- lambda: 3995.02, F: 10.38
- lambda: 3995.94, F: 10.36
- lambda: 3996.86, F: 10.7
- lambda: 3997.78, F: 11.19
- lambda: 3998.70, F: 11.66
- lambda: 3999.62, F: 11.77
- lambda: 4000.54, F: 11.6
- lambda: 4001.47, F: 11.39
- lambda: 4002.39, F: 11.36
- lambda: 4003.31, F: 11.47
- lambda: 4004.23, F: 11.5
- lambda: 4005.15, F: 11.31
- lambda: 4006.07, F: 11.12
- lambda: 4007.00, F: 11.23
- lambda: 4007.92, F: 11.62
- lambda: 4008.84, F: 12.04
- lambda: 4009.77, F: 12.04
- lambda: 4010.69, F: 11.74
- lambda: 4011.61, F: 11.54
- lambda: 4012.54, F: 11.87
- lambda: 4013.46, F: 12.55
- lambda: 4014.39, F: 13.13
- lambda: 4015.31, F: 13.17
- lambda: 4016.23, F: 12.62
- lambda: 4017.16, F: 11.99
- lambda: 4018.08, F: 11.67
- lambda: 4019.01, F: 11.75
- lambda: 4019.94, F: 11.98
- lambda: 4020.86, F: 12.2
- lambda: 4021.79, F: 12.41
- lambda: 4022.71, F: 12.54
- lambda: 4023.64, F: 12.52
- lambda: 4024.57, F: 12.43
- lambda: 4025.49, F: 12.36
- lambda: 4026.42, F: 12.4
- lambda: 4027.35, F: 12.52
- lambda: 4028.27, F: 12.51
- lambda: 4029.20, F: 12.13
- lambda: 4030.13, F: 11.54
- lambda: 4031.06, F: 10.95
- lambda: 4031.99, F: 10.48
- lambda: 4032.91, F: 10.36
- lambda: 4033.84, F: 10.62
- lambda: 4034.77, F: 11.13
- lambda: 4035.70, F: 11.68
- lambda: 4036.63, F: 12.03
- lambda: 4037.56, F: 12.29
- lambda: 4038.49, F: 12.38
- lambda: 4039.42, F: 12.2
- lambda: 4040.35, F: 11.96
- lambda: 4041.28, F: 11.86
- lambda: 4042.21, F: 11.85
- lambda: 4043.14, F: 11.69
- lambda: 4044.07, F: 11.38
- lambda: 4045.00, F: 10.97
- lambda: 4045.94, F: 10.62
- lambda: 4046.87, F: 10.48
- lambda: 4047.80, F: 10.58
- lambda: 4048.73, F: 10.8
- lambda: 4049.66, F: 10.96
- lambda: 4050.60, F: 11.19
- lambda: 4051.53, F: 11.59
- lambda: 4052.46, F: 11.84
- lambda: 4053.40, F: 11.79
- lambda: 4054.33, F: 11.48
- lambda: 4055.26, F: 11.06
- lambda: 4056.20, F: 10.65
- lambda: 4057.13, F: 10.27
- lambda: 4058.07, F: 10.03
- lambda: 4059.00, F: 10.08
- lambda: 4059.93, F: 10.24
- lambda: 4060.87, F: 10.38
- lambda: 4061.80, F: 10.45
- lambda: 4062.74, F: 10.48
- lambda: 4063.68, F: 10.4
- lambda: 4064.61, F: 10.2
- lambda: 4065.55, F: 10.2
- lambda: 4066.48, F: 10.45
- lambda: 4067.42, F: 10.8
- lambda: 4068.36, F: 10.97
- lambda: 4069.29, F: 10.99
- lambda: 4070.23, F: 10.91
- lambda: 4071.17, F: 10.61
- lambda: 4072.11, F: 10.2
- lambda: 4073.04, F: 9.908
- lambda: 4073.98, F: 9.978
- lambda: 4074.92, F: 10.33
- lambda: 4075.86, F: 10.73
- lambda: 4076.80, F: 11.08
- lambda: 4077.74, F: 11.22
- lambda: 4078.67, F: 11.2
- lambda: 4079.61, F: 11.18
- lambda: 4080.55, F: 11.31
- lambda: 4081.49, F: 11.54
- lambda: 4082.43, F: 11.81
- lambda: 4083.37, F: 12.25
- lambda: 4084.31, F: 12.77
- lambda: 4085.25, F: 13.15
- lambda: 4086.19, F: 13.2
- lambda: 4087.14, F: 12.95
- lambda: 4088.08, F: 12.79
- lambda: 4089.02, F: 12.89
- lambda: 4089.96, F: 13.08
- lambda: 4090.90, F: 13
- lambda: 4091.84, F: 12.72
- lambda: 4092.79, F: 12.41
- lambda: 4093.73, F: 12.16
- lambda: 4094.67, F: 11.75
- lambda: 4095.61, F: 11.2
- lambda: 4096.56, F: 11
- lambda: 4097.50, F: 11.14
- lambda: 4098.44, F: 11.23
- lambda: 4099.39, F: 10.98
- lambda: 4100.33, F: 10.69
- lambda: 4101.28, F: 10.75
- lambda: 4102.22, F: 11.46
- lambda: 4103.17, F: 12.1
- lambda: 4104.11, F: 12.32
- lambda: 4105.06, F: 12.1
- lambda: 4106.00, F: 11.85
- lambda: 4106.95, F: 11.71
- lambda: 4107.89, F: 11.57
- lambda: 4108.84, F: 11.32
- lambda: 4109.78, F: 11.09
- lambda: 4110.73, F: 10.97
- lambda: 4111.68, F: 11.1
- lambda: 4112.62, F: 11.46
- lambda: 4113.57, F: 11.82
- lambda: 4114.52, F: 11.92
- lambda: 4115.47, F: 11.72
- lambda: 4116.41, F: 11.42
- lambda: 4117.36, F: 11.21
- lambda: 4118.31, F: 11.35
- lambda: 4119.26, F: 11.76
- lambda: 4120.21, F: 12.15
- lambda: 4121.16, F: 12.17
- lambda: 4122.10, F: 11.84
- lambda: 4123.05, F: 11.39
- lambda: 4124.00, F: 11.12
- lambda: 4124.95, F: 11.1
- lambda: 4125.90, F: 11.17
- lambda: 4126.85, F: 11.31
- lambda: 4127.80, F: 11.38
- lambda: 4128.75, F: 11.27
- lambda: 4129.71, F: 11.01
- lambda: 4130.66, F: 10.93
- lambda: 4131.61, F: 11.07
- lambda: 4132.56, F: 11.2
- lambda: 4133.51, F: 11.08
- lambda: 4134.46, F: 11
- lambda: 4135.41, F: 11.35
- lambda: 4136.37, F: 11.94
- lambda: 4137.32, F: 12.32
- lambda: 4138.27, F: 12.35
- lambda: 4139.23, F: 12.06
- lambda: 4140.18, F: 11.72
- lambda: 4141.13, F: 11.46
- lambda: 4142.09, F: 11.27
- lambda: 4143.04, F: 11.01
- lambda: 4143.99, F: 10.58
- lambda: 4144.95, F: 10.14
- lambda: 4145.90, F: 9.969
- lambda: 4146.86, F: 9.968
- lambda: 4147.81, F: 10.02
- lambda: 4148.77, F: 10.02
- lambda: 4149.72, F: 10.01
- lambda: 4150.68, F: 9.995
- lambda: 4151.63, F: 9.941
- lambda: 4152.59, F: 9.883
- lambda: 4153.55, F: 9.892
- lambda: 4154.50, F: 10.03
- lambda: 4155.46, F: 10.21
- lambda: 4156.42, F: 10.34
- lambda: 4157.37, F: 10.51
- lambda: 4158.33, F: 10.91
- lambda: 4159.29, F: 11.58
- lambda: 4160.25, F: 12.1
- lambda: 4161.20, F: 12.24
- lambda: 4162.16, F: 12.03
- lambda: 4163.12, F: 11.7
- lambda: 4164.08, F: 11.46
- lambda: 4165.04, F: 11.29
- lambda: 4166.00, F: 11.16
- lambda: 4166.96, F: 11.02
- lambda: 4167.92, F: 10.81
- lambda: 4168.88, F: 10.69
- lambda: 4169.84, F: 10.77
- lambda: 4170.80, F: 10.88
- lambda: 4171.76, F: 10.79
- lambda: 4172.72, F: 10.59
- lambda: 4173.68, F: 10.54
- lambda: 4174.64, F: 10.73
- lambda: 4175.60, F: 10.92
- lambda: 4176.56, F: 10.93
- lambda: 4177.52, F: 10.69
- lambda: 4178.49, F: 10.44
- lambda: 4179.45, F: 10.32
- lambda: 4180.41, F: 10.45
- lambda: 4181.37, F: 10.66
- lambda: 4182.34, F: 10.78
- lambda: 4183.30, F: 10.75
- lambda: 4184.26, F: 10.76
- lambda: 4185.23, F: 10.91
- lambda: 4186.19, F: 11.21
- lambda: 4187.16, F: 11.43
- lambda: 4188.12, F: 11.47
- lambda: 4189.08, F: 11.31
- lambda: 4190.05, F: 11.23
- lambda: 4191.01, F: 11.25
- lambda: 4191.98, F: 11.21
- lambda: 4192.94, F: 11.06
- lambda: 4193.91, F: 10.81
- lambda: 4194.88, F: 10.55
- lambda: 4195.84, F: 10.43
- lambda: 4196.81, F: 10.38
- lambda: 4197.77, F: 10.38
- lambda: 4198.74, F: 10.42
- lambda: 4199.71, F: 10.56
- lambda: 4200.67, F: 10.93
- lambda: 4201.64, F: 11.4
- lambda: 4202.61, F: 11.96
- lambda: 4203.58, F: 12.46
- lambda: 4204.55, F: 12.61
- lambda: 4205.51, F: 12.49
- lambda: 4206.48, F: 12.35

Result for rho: -0.9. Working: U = 0.4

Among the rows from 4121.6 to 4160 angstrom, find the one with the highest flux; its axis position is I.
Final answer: 4138.27 angstrom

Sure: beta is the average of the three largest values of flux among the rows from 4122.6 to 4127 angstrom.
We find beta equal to 11.3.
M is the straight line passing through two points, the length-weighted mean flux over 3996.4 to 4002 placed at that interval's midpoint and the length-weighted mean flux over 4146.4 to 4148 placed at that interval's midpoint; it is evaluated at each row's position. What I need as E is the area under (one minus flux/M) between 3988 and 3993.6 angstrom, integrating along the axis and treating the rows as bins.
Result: 0.23 angstrom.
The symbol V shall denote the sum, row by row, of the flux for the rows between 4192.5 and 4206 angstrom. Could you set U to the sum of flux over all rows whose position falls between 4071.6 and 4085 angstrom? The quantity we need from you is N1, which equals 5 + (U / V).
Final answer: 5.99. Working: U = 156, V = 156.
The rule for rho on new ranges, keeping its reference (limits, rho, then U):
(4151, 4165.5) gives -0.8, 0.4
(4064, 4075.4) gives -0.1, 0.9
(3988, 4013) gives -2.3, 0.1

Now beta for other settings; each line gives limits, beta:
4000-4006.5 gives 11.5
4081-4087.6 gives 13.1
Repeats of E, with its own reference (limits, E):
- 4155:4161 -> -0.66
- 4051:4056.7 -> -0.27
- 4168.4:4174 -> -0.52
